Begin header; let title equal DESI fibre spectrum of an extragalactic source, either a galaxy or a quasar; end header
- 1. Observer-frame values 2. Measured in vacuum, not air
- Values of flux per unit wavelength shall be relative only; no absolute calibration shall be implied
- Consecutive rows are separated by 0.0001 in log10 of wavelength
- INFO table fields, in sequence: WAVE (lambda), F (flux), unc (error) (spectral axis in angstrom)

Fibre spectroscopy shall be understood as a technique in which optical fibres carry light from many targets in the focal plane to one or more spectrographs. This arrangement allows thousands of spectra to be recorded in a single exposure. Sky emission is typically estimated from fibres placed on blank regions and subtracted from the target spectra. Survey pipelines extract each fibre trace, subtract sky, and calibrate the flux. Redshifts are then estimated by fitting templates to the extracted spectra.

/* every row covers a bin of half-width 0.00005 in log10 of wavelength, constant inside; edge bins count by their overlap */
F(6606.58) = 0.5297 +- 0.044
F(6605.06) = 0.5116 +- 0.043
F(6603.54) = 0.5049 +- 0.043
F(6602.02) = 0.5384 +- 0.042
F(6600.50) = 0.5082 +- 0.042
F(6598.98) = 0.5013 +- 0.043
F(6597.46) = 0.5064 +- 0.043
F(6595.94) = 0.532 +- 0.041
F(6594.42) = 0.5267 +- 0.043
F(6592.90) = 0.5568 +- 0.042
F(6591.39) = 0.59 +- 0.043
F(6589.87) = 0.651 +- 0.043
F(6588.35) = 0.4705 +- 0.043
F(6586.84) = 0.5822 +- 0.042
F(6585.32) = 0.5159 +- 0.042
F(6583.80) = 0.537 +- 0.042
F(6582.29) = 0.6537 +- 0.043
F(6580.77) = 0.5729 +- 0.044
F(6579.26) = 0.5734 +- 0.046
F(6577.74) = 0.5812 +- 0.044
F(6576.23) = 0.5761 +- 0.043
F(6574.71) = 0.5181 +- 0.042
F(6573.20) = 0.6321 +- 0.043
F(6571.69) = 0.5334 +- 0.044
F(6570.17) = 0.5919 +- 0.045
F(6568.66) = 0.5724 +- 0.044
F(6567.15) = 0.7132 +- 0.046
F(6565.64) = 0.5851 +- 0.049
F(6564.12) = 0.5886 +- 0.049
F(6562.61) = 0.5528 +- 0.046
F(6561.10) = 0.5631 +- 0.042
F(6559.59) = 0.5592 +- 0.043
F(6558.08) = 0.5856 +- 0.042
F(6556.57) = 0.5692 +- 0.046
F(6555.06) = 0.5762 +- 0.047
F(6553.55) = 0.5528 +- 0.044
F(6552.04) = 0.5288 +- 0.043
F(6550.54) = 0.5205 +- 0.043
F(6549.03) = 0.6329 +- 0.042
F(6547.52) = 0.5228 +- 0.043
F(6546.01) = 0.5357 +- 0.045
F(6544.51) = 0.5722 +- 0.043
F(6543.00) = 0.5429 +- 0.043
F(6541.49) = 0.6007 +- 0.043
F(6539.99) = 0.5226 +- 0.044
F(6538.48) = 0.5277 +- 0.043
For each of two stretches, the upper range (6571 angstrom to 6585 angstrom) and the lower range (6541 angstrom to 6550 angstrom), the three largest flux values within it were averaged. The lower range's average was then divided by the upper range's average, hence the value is 0.97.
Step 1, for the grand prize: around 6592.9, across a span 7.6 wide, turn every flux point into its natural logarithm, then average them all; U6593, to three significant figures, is -0.563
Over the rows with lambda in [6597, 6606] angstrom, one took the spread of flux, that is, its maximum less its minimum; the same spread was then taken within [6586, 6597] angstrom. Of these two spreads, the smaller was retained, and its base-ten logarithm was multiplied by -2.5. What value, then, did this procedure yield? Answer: 3.6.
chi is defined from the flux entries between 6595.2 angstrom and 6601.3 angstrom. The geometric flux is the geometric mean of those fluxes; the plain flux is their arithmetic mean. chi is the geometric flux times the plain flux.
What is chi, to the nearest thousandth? 0.262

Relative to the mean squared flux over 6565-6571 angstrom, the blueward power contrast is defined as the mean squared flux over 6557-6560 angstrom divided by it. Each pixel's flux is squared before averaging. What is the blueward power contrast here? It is 0.86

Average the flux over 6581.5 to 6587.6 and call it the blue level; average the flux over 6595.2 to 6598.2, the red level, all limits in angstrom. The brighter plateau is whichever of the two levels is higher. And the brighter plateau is 0.572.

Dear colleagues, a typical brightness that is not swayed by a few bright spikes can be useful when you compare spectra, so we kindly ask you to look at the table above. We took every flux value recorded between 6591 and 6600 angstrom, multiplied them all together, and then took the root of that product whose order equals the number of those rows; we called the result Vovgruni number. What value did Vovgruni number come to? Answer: 0.53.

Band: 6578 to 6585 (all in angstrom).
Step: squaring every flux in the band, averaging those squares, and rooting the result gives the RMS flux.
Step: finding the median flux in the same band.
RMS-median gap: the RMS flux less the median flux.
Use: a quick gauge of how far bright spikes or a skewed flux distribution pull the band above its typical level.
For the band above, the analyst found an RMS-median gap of 0.013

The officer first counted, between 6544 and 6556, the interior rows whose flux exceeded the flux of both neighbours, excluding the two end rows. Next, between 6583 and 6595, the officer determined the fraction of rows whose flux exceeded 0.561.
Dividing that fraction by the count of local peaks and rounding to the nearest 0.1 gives 0.4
